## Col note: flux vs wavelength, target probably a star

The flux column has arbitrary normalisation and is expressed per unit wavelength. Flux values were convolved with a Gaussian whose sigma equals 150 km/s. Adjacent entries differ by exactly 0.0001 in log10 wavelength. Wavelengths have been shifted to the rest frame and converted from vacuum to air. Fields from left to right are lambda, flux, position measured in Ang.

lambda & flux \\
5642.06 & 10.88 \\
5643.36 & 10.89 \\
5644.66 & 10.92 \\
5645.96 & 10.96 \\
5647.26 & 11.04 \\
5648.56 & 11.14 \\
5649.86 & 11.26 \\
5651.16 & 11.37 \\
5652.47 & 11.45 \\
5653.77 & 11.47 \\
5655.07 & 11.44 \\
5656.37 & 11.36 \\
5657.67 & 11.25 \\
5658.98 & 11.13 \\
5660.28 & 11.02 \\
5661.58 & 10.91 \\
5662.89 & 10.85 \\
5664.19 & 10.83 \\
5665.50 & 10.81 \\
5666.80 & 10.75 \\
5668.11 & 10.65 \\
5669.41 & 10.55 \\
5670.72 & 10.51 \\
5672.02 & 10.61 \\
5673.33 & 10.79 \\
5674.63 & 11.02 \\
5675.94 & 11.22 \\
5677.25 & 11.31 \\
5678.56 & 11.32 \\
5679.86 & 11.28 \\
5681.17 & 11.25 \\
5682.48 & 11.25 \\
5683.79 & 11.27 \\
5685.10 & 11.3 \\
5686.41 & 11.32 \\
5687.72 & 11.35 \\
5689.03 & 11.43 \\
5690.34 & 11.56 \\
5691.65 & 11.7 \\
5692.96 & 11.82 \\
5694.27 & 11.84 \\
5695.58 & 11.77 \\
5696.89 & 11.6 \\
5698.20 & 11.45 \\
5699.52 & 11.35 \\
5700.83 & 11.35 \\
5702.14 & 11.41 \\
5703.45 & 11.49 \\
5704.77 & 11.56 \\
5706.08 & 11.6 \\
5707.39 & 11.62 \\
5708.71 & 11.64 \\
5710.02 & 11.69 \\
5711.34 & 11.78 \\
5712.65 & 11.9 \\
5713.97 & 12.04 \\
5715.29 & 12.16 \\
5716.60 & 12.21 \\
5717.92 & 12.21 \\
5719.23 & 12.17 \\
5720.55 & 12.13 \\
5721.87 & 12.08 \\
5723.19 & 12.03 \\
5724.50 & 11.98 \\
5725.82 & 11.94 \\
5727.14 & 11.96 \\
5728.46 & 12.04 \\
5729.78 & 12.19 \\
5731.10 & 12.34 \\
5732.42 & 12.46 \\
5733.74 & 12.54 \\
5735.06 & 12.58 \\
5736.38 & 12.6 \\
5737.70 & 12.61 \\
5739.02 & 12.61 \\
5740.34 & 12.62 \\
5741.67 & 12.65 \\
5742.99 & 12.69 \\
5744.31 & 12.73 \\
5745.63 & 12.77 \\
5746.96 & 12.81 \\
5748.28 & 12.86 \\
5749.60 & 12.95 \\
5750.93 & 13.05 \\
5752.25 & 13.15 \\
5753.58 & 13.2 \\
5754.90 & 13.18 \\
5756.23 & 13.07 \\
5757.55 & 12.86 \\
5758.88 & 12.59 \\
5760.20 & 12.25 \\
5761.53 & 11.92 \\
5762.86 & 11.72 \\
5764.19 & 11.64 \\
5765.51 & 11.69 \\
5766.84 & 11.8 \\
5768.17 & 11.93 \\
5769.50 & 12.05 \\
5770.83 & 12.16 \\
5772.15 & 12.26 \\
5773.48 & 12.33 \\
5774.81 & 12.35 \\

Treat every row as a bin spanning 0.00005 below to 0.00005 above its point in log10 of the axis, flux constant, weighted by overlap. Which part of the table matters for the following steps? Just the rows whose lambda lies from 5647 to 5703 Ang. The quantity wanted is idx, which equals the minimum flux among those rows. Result 10.51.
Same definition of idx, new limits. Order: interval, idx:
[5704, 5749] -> 11.56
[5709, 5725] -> 11.69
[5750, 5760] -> 12.59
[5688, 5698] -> 11.43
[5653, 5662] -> 10.91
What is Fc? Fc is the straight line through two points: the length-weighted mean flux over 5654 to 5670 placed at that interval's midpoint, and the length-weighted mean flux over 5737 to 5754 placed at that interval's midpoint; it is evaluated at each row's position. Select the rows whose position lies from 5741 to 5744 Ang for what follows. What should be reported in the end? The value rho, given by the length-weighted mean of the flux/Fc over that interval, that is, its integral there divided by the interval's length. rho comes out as 0.993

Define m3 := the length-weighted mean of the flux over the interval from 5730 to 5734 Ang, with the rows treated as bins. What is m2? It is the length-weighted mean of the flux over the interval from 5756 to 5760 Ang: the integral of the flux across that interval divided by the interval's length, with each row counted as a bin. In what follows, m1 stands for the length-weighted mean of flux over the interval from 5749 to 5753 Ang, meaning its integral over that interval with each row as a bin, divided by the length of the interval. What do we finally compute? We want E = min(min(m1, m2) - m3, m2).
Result 0.4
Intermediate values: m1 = 13.03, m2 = 12.77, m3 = 12.41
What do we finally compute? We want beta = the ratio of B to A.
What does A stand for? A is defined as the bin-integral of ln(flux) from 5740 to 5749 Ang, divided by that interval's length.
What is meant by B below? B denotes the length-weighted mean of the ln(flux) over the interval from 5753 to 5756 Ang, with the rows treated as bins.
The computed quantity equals 1.01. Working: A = 2.54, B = 2.58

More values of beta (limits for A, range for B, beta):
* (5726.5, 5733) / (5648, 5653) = 0.97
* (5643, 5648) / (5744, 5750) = 1.07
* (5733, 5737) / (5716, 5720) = 0.99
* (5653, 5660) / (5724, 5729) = 1.02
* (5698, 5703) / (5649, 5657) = 1.00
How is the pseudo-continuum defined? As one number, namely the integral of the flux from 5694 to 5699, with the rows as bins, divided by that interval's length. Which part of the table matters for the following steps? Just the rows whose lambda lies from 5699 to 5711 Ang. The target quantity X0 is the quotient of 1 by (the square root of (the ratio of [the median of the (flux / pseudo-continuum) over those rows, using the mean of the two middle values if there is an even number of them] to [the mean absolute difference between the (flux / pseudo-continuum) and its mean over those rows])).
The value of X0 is 0.097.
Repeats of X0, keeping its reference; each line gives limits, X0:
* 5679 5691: 0.081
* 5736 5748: 0.072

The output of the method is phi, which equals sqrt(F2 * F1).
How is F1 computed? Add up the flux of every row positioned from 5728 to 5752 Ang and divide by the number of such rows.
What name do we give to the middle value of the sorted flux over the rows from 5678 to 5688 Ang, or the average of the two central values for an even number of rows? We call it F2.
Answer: 11.93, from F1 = 12.6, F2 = 11.3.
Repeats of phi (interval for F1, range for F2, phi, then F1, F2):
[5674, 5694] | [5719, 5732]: 11.70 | 11.4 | 12.1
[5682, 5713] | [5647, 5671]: 11.29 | 11.5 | 11.0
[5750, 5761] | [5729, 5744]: 12.76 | 12.9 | 12.6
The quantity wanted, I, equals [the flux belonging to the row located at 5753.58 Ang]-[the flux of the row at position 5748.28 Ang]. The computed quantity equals 0.34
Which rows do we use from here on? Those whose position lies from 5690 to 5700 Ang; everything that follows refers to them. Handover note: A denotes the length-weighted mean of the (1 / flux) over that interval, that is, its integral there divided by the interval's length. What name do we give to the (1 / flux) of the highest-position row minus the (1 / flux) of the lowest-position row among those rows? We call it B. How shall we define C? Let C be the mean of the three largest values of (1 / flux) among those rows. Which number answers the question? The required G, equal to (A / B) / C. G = 615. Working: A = 0.086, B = 0.0016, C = 0.0873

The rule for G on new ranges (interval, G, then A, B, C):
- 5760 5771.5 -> 1626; 0.084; 0.0006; 0.0856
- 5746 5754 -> -429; 0.077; -0.0023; 0.0777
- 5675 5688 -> -976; 0.089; -0.0010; 0.0890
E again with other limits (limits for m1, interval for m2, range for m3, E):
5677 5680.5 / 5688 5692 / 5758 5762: -1.0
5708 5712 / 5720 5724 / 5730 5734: -0.7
